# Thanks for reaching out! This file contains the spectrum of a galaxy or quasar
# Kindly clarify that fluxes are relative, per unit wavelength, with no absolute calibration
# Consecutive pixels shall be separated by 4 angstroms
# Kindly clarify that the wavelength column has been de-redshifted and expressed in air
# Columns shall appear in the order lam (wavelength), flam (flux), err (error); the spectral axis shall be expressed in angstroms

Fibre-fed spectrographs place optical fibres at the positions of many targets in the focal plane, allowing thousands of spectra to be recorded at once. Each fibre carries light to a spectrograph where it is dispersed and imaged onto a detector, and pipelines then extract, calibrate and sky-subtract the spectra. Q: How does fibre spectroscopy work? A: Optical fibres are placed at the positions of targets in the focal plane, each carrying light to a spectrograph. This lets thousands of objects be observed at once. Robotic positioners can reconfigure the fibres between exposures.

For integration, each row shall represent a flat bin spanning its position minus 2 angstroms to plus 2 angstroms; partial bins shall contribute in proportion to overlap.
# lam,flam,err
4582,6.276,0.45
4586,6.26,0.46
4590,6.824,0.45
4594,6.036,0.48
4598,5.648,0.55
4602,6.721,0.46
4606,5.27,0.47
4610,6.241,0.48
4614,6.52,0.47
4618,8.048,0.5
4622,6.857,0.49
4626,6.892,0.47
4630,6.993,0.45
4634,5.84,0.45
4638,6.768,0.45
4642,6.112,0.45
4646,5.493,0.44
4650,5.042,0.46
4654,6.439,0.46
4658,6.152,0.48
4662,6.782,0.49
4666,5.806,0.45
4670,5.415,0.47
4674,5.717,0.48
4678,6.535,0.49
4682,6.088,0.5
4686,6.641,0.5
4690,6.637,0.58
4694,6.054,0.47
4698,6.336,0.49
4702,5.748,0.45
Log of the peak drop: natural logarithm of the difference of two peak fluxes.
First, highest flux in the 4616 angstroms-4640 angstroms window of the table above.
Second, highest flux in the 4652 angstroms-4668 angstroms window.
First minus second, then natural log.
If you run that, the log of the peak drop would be 0.2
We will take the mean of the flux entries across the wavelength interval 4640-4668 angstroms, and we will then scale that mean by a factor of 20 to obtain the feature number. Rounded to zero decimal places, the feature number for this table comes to 120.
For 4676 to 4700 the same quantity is 128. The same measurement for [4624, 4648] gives 127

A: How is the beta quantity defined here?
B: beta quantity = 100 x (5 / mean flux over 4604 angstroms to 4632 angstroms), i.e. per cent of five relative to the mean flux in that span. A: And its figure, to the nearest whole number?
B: 75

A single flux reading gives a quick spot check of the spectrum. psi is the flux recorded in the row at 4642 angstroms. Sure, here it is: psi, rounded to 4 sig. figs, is 6.112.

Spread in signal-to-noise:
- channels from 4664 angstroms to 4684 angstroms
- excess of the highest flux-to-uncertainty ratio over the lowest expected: 1.8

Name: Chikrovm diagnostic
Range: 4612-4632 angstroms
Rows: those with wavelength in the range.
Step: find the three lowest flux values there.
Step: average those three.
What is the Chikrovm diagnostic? 6.76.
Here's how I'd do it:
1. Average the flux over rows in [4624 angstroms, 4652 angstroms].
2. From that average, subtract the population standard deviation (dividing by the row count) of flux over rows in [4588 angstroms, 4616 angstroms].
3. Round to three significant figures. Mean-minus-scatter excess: 5.63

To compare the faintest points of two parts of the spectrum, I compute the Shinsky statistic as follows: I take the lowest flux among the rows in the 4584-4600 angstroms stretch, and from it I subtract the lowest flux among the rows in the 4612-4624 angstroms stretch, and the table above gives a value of -0.9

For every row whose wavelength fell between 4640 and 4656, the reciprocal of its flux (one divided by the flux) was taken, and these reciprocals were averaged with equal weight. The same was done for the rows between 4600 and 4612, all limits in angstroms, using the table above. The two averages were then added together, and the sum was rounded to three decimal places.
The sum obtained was 0.341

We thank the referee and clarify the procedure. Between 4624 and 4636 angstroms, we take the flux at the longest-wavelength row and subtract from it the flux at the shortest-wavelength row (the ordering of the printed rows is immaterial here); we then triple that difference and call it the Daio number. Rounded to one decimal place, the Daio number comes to -3.2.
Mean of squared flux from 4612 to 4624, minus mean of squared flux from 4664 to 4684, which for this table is 16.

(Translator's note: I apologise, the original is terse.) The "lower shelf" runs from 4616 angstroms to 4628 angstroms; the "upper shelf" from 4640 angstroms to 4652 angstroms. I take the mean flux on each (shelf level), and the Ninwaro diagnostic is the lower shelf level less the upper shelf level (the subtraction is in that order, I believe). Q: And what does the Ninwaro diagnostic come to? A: 1.7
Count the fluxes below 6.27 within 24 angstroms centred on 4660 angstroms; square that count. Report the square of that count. 16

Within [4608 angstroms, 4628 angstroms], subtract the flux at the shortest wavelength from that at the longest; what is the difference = 0.65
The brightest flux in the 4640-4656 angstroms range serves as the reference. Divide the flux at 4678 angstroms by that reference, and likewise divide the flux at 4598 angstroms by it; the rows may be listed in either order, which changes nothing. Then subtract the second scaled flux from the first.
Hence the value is 0.14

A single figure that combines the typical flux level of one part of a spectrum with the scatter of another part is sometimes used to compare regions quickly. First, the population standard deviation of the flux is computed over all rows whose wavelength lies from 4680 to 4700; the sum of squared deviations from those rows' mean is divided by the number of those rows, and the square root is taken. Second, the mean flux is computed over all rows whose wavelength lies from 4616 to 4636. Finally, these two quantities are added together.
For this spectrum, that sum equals 7.2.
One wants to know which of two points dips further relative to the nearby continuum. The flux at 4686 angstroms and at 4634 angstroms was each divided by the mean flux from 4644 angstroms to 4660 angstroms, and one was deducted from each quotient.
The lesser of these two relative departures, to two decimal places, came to 0.01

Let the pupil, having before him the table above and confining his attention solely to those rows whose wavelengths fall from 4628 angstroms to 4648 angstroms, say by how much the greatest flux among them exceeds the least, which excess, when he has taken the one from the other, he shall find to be 1.5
